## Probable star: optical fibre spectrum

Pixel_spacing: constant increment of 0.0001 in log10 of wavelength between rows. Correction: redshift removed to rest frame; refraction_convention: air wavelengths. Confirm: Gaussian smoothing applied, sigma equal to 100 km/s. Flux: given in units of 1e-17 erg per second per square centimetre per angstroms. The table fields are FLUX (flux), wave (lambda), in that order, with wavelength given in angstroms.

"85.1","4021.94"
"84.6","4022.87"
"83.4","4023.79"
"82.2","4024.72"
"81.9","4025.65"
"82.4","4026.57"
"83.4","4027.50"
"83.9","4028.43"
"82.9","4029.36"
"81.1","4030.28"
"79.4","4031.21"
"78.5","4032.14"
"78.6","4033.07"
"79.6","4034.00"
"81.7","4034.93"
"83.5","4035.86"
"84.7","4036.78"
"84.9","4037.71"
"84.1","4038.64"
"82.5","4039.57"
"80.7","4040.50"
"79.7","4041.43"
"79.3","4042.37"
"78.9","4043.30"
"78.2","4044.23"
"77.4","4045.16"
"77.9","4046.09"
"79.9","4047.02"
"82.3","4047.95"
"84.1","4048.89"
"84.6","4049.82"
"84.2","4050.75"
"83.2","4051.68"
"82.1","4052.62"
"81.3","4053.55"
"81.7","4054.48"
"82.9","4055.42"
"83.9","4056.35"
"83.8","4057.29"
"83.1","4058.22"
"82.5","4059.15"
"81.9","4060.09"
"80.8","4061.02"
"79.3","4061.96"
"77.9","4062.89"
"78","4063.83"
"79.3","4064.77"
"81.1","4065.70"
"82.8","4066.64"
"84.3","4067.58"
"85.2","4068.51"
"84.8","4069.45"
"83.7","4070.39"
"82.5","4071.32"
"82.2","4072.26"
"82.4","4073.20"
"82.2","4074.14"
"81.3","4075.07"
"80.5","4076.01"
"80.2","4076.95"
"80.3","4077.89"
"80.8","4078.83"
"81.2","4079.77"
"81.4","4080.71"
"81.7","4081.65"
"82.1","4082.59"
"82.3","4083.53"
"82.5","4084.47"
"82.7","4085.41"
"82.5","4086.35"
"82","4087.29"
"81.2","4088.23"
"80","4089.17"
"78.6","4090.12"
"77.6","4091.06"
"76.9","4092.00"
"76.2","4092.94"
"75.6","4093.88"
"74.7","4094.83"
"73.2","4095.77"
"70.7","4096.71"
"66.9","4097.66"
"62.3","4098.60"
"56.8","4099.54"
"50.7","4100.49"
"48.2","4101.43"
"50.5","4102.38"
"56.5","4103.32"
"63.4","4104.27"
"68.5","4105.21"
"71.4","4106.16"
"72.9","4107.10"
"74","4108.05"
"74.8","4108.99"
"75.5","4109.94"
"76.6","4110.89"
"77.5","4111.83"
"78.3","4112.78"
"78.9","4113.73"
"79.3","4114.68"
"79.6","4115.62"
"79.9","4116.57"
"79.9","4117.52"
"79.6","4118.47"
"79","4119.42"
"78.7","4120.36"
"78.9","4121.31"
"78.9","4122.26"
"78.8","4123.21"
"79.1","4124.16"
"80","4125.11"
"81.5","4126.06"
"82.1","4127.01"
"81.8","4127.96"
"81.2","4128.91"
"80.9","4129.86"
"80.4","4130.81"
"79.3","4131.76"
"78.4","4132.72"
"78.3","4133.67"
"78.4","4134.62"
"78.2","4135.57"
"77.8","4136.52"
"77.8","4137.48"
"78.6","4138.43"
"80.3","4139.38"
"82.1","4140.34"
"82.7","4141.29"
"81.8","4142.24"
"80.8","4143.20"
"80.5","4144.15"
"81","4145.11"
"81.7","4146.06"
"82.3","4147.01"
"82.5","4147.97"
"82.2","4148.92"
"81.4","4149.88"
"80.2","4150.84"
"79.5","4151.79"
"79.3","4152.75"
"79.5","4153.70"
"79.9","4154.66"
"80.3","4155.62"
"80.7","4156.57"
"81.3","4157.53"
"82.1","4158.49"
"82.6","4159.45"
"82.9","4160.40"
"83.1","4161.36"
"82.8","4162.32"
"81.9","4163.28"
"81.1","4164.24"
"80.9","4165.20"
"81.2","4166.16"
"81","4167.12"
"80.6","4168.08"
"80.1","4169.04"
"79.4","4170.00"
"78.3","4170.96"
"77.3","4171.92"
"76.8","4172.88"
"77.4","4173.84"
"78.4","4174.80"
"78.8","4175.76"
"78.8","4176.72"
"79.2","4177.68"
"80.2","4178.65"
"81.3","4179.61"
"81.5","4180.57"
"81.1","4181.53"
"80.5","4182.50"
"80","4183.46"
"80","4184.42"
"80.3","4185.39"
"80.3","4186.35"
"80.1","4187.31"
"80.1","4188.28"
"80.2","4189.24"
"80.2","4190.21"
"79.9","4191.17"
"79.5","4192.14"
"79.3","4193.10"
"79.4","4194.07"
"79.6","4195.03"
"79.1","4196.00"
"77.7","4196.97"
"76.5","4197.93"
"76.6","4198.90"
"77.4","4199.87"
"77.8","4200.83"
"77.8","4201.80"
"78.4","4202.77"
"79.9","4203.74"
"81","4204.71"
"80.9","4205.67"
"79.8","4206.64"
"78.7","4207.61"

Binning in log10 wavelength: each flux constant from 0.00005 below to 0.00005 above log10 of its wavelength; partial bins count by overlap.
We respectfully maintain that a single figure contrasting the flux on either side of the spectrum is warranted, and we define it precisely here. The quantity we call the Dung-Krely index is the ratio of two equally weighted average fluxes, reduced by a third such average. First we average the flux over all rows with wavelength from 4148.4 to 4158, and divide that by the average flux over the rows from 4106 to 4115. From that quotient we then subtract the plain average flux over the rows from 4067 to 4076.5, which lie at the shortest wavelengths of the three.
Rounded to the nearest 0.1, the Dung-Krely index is -81.9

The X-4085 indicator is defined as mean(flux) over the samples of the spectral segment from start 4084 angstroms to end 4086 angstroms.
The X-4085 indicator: 83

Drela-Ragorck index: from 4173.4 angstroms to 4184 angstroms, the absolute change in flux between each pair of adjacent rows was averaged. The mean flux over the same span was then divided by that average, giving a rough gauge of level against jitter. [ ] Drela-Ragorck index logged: 142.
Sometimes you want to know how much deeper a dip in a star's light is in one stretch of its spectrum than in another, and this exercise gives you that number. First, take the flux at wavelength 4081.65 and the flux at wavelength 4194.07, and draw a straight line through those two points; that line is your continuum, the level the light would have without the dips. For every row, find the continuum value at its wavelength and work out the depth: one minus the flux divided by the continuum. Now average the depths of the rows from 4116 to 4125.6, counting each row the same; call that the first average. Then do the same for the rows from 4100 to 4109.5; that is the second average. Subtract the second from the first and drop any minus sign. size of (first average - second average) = 0.20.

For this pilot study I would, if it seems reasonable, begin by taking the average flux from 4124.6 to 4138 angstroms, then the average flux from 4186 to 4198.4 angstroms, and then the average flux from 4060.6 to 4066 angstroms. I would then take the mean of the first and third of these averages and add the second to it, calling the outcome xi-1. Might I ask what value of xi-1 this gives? 159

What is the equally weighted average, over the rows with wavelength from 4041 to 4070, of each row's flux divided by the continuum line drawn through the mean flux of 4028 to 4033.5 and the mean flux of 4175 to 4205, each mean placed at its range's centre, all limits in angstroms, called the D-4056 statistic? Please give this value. 1.01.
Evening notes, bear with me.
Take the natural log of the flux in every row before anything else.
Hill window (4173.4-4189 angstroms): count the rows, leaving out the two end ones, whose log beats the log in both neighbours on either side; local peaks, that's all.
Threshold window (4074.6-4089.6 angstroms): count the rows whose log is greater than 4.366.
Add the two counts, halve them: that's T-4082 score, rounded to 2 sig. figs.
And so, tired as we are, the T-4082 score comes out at 8.5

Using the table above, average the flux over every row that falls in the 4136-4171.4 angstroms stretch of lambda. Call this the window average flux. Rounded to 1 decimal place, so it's 80.9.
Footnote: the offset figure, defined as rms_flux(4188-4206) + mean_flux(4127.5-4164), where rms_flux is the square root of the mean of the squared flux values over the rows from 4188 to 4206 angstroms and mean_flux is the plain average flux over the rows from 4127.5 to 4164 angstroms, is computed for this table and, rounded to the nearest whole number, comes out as 160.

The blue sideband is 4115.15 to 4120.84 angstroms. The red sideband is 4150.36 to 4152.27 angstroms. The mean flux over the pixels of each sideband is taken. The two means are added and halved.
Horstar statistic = 79.7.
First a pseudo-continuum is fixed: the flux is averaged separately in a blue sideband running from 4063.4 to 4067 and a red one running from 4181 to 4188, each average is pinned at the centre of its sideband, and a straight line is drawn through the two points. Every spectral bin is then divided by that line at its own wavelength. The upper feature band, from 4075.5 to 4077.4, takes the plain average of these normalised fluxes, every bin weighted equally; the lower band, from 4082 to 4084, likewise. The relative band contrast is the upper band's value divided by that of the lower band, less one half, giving 0.48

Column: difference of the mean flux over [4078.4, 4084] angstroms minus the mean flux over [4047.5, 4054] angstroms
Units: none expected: -2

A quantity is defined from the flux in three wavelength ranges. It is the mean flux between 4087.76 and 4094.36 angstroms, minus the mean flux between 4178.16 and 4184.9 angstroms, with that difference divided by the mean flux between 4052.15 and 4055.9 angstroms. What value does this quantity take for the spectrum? -0.03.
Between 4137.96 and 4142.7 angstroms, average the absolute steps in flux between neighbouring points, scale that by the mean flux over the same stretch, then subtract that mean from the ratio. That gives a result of -81.1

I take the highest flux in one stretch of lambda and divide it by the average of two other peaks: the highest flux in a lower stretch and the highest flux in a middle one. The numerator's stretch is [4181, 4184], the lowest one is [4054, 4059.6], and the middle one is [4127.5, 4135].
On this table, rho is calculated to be 0.979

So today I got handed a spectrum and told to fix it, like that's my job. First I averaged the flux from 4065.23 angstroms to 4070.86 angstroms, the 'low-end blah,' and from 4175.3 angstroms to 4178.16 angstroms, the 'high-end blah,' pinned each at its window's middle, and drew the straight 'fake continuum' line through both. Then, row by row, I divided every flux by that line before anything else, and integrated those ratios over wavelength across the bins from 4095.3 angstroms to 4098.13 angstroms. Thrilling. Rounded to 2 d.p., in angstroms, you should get 2.41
